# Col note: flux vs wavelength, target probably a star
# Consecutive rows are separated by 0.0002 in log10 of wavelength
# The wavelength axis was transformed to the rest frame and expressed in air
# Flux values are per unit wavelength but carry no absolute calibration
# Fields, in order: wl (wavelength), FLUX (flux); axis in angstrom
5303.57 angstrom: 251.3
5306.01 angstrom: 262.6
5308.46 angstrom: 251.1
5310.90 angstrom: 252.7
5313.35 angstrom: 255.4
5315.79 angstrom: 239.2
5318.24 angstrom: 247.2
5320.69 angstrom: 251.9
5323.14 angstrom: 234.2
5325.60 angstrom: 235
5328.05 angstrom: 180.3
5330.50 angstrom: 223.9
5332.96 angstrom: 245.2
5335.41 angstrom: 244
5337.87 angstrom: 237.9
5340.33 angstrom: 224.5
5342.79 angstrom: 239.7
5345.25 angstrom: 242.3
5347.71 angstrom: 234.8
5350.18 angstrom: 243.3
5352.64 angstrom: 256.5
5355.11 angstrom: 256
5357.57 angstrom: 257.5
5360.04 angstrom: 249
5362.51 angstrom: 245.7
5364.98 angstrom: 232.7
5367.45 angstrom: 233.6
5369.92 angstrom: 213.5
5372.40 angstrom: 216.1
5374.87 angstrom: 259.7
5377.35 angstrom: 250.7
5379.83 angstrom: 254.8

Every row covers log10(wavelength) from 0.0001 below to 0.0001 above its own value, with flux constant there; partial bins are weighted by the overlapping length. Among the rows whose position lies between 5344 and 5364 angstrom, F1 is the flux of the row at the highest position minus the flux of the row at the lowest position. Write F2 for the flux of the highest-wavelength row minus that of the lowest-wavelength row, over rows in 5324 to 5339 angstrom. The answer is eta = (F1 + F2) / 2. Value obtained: 3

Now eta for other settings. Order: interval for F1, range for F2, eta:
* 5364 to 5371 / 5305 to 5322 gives -15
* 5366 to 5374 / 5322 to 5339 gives -7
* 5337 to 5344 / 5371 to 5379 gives 18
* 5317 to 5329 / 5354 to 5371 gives -55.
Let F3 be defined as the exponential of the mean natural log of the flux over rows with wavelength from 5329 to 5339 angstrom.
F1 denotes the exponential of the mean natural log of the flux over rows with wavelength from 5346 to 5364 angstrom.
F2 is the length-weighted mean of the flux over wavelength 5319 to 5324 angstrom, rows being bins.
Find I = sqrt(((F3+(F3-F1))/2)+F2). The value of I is 18.9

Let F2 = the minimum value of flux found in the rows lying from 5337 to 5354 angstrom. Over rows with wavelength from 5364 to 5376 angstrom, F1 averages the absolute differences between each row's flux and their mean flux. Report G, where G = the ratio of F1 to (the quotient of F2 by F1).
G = 0.8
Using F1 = 13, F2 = 224.5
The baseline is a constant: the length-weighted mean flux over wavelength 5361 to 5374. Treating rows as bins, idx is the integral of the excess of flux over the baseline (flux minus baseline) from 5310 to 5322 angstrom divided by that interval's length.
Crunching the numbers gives 19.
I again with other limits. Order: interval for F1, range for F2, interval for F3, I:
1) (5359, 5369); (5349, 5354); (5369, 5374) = 18.6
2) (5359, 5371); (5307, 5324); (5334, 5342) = 19.1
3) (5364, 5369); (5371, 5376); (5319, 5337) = 18.7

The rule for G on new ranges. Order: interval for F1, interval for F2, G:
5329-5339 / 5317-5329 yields 0.3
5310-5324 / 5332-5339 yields 0.2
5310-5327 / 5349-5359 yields 0.2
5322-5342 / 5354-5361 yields 0.8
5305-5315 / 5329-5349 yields 0.1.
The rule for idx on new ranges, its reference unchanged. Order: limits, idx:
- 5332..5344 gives 8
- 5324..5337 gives -3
